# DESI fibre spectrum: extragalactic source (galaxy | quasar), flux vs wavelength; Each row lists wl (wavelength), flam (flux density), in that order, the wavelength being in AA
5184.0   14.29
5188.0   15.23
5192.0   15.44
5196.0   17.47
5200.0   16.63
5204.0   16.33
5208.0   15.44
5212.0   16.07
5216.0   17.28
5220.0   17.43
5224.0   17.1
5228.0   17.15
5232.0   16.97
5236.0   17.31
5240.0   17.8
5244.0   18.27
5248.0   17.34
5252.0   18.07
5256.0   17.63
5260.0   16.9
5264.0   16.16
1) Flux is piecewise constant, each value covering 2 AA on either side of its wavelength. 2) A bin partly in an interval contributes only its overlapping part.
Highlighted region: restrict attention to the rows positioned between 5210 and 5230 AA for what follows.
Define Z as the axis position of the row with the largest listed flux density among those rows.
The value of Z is 5220.0 AA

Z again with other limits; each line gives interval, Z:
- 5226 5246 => 5244.0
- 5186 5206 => 5196.0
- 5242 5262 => 5244.0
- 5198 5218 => 5216.0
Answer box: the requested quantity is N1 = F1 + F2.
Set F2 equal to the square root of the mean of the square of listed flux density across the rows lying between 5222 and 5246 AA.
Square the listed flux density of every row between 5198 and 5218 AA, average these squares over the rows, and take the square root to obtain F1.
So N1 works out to 33.8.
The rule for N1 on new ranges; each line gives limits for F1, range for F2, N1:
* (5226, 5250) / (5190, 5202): 34.0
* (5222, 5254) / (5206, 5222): 34.1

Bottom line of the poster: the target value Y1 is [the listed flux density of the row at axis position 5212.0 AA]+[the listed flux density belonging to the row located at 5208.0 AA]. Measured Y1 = 31.5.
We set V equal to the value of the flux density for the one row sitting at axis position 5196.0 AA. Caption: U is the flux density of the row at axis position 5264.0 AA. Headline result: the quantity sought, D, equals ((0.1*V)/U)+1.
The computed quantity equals 1.11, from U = 16.16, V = 17.47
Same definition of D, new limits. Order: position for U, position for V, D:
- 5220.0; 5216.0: 1.10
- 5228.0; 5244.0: 1.11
